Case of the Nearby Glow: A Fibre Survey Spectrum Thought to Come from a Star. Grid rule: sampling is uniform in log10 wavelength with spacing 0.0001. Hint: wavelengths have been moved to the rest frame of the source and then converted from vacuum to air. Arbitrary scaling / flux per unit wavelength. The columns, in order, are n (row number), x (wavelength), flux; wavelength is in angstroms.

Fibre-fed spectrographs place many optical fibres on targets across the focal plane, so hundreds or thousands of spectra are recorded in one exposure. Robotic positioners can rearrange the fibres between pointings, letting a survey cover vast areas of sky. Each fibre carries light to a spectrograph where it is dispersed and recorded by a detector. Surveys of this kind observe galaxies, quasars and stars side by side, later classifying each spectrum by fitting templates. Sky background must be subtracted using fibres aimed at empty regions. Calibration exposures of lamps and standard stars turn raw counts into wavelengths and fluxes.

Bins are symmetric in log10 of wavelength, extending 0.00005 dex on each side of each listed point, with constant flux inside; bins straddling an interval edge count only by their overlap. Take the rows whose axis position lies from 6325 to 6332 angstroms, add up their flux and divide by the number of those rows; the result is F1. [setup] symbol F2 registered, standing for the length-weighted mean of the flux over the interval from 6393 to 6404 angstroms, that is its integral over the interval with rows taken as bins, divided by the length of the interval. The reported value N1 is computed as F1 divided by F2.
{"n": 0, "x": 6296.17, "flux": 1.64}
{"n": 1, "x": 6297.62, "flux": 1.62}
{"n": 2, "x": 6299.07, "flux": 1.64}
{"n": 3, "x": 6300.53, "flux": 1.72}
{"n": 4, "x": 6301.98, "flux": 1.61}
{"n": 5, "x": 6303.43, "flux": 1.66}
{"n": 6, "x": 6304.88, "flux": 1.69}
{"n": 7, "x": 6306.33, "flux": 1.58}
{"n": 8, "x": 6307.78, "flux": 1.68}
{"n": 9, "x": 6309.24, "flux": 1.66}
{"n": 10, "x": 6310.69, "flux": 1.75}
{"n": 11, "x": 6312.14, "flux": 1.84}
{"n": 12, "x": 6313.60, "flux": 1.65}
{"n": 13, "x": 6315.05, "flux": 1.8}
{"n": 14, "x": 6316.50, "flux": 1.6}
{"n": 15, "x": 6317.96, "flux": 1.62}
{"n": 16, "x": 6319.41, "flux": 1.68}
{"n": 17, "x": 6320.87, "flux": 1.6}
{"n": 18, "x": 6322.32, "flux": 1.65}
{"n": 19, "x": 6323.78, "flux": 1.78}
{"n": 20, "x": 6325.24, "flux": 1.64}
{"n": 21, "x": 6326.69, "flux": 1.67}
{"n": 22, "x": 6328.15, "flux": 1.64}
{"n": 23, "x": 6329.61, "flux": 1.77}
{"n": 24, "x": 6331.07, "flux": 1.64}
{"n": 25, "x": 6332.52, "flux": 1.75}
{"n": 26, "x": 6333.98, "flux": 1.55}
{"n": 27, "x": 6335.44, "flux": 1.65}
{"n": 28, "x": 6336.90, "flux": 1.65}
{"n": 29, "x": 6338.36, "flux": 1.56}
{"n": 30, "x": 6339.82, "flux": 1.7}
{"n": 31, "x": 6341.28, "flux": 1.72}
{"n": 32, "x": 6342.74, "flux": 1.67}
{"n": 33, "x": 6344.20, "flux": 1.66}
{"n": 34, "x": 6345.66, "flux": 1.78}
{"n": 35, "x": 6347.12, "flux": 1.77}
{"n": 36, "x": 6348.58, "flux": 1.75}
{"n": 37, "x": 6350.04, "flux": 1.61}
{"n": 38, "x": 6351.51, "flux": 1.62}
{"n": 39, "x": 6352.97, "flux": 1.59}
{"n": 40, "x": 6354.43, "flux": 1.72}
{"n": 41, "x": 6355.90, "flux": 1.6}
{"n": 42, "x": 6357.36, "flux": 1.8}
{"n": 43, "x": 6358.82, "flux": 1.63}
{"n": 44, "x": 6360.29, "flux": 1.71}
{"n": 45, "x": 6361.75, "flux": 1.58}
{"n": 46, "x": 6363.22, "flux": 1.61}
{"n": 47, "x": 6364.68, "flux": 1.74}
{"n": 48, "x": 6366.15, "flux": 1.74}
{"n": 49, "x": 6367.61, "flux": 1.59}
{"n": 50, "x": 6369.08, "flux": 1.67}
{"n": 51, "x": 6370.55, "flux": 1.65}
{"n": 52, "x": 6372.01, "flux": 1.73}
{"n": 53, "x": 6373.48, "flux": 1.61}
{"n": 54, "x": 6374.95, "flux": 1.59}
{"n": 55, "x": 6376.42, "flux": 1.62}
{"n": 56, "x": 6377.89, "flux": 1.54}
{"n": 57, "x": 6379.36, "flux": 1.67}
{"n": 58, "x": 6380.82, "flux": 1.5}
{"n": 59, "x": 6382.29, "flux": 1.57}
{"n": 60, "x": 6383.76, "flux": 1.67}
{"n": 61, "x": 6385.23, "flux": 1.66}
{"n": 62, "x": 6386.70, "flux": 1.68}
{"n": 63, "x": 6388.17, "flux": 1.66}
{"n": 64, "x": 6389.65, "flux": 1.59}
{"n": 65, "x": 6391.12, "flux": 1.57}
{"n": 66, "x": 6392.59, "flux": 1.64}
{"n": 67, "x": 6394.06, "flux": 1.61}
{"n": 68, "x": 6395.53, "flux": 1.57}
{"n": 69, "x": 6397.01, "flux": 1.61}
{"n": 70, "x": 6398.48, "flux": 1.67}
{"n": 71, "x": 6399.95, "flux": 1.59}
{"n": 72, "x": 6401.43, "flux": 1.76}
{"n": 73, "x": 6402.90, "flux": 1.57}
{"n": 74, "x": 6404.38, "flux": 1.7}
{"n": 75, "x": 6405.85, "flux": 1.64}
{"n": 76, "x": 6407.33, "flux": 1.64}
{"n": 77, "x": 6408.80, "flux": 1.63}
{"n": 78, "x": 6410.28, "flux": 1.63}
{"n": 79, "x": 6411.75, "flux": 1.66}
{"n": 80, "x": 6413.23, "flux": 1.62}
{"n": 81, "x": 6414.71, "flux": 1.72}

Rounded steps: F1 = 1.67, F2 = 1.63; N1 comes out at 1.03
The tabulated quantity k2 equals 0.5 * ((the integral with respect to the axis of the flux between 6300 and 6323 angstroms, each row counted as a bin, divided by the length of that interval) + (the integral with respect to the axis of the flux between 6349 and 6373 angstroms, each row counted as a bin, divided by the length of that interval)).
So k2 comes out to 1.67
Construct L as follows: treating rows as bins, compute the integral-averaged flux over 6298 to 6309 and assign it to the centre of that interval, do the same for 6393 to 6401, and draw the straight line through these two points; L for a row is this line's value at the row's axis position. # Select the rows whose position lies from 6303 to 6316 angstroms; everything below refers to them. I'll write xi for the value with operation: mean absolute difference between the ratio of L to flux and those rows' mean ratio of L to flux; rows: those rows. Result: 0.0359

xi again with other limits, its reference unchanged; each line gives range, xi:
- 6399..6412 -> 0.0233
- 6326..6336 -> 0.0313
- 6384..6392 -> 0.0252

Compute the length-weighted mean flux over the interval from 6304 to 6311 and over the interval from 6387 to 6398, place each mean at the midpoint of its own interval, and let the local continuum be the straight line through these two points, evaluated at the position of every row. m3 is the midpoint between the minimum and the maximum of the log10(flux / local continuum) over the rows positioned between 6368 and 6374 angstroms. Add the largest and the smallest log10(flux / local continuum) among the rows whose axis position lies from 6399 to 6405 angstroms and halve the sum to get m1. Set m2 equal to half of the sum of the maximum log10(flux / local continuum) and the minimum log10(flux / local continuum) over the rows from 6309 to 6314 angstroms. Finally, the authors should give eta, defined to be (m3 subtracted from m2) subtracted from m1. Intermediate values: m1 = 0.0154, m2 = 0.020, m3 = 0.012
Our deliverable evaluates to 0.007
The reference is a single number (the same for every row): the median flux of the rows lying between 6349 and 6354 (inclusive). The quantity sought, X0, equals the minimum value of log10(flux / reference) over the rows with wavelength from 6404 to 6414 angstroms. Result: 0.003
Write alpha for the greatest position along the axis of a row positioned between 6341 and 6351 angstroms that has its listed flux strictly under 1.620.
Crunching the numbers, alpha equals 6350.04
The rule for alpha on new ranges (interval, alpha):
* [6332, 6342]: 6338.36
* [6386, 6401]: 6399.95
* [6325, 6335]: 6333.98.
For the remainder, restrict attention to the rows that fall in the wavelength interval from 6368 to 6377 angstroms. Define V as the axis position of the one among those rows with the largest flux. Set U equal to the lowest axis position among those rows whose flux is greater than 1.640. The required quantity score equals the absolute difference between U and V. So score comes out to 2.9 angstroms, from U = 6369.08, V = 6372.01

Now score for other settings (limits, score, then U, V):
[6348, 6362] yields 8.8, 6348.58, 6357.36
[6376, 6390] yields 7.3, 6379.36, 6386.70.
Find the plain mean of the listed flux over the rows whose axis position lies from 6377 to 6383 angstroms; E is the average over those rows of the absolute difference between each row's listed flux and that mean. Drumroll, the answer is 0.050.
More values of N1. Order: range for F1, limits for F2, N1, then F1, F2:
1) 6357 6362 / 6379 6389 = 1.03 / 1.68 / 1.63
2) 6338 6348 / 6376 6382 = 1.07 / 1.69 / 1.58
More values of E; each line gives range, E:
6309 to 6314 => 0.070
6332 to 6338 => 0.050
